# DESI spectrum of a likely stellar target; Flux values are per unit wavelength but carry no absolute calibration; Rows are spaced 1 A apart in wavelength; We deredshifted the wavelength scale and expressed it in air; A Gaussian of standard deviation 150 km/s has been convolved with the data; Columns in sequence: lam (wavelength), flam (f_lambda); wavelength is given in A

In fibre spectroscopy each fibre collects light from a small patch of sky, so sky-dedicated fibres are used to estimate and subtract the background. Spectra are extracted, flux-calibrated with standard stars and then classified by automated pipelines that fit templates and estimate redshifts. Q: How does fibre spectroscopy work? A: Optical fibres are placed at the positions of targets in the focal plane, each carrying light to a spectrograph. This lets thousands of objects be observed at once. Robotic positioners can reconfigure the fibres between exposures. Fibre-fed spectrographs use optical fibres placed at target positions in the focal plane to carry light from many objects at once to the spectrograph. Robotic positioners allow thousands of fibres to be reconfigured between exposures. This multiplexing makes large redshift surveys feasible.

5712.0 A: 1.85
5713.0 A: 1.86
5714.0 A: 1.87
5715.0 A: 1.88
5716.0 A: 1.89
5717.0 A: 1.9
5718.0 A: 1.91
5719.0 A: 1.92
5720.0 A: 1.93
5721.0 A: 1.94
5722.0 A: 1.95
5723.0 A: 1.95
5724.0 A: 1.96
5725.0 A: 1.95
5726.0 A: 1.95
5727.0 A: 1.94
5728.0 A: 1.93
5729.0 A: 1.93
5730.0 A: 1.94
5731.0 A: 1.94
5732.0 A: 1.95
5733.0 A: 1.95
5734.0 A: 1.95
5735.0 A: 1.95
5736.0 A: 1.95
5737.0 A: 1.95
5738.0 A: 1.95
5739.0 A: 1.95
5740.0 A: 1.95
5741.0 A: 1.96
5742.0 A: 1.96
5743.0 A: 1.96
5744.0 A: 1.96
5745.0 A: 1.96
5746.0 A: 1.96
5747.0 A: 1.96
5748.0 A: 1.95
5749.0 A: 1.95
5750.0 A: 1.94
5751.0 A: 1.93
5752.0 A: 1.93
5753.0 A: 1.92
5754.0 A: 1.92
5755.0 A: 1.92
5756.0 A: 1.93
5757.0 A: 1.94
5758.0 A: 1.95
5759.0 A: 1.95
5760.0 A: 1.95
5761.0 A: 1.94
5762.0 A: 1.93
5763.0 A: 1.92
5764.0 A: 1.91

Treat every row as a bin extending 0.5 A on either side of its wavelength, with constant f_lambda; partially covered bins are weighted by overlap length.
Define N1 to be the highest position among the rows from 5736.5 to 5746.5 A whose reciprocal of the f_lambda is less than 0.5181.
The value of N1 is 5746.0 A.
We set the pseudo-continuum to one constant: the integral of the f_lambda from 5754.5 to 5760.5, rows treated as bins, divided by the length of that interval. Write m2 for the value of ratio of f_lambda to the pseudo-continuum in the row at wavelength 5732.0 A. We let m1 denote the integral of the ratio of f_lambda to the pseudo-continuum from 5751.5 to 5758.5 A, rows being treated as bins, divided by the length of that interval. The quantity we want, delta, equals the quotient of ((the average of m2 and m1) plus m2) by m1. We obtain 2.02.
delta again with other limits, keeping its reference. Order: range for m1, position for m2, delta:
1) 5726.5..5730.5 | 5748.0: 2.01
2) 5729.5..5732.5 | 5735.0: 2.01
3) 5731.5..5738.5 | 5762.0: 1.98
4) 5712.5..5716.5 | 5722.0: 2.06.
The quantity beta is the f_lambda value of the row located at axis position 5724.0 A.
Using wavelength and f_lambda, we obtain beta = 1.96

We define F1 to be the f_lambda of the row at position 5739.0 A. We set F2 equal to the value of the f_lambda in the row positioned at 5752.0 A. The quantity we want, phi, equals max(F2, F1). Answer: 1.950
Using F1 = 1.95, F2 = 1.93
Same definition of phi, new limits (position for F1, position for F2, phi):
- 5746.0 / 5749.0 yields 1.960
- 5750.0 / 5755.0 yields 1.940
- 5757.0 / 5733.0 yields 1.950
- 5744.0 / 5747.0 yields 1.960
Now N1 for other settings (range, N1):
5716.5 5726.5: 5726.0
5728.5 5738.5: 5738.0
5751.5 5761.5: 5761.0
